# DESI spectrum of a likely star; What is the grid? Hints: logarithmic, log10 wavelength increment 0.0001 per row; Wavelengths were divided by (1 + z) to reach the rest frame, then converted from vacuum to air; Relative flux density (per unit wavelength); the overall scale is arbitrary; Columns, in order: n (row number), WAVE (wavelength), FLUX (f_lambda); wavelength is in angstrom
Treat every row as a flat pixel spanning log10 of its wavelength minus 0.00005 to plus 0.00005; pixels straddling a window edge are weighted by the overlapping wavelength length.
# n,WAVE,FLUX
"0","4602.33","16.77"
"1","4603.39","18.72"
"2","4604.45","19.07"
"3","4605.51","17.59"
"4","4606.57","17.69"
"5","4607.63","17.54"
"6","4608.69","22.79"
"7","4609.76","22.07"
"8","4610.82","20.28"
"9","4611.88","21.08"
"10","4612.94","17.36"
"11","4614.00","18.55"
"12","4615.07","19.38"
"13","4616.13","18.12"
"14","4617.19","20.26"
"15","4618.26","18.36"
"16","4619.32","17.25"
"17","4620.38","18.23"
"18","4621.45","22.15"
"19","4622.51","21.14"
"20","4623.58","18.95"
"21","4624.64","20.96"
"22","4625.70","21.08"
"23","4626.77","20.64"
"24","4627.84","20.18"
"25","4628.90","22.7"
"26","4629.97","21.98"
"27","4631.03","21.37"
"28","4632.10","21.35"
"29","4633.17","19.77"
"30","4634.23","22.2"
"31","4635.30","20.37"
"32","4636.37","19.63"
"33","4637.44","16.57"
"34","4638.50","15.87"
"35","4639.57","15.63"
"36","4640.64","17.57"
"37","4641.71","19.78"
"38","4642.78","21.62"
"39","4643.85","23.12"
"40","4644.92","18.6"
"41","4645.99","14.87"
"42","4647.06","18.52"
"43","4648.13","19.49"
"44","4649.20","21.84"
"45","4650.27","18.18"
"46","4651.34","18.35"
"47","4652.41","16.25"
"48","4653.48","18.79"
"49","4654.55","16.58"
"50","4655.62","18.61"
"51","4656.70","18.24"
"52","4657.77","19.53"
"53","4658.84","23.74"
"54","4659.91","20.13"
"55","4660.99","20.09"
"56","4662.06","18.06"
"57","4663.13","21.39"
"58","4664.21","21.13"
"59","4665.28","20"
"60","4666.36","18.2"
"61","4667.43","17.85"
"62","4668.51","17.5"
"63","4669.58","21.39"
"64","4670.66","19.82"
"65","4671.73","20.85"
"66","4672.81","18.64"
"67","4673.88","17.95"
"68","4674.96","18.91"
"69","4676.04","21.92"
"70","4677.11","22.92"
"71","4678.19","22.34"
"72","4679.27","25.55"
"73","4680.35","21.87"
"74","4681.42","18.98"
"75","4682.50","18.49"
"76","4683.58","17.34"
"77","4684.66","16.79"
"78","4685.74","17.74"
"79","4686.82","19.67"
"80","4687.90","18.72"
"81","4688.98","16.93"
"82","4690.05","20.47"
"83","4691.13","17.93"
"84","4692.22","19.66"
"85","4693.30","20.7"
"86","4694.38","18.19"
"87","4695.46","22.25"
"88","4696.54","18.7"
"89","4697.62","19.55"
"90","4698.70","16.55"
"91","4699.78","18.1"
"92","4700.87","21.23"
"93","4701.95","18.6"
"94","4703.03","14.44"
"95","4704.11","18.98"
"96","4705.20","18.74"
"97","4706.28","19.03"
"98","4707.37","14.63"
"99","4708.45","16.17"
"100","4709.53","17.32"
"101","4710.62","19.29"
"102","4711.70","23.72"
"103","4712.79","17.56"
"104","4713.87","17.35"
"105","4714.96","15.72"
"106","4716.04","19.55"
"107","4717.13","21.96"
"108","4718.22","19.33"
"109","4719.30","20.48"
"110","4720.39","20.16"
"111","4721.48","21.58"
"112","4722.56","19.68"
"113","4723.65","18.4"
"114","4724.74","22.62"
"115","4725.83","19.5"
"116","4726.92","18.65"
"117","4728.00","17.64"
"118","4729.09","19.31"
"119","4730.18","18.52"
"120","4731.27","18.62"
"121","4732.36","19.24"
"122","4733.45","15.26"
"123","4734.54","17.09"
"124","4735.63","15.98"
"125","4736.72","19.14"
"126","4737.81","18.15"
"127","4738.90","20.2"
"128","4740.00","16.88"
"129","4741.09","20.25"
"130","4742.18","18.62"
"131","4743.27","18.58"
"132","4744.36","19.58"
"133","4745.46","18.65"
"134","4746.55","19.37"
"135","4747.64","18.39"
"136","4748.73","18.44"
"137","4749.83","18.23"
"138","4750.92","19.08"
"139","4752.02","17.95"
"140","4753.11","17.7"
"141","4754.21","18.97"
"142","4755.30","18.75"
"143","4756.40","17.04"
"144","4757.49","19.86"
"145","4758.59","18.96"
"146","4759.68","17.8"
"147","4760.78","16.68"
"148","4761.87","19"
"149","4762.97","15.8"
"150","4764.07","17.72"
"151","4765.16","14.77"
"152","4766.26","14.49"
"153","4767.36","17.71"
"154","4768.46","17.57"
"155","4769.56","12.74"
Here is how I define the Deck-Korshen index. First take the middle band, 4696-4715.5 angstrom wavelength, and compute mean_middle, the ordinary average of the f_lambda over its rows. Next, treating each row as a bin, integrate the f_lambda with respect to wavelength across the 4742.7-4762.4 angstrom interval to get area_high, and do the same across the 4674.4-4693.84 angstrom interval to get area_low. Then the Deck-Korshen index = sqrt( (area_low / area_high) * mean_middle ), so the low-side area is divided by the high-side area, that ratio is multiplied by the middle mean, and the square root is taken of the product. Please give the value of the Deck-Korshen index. 4.37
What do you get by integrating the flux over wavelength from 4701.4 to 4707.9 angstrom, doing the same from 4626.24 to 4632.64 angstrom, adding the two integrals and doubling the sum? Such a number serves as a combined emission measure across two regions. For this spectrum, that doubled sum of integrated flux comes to 500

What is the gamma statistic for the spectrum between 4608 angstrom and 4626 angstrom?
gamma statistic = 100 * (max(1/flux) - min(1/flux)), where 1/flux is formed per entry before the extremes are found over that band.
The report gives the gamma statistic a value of 1.4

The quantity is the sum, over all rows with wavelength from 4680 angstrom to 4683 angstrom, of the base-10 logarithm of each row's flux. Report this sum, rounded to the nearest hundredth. 3.89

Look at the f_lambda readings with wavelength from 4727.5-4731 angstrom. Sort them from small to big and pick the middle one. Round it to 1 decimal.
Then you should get 18.5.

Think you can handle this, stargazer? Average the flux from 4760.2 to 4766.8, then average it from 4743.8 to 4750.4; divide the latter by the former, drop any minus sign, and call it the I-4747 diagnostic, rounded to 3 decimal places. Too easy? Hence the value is 1.144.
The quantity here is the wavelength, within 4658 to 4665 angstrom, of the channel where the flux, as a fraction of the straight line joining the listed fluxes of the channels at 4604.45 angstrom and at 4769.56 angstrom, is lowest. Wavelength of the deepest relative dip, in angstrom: 4662.06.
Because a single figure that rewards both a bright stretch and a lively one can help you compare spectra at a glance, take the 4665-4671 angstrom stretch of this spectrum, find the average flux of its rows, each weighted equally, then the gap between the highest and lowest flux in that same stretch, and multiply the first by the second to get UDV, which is 74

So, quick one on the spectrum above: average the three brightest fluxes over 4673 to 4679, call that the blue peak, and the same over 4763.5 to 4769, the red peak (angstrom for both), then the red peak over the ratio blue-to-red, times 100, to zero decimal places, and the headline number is 1394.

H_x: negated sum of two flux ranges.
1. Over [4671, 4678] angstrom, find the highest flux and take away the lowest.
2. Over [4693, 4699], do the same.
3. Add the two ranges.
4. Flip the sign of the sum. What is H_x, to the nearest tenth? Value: -10.7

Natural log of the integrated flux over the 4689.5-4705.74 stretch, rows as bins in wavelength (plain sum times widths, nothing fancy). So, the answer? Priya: 5.73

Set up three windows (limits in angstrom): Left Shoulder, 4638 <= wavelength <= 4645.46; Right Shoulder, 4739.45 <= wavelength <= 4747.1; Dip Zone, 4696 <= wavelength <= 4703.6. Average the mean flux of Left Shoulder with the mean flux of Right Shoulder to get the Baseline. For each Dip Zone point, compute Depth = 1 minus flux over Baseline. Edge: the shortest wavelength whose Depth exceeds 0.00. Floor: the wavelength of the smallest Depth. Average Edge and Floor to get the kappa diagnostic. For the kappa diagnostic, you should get 4698.7 angstrom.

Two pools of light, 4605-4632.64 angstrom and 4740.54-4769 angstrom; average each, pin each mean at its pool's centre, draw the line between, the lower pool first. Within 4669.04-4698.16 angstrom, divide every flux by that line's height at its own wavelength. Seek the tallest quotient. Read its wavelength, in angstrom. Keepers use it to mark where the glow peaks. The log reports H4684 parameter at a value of 4679.27 angstrom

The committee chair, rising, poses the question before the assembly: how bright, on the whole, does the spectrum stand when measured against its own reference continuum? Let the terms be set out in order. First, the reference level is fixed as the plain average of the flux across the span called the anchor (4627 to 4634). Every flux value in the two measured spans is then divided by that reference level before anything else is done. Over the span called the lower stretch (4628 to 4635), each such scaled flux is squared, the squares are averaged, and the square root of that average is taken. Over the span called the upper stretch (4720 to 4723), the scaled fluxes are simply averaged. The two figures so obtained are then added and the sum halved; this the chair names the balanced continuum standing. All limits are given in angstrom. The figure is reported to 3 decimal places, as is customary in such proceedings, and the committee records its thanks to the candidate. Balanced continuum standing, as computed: 0.991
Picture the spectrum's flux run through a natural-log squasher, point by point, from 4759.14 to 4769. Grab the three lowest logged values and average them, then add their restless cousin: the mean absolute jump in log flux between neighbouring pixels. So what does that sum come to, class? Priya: 2.82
